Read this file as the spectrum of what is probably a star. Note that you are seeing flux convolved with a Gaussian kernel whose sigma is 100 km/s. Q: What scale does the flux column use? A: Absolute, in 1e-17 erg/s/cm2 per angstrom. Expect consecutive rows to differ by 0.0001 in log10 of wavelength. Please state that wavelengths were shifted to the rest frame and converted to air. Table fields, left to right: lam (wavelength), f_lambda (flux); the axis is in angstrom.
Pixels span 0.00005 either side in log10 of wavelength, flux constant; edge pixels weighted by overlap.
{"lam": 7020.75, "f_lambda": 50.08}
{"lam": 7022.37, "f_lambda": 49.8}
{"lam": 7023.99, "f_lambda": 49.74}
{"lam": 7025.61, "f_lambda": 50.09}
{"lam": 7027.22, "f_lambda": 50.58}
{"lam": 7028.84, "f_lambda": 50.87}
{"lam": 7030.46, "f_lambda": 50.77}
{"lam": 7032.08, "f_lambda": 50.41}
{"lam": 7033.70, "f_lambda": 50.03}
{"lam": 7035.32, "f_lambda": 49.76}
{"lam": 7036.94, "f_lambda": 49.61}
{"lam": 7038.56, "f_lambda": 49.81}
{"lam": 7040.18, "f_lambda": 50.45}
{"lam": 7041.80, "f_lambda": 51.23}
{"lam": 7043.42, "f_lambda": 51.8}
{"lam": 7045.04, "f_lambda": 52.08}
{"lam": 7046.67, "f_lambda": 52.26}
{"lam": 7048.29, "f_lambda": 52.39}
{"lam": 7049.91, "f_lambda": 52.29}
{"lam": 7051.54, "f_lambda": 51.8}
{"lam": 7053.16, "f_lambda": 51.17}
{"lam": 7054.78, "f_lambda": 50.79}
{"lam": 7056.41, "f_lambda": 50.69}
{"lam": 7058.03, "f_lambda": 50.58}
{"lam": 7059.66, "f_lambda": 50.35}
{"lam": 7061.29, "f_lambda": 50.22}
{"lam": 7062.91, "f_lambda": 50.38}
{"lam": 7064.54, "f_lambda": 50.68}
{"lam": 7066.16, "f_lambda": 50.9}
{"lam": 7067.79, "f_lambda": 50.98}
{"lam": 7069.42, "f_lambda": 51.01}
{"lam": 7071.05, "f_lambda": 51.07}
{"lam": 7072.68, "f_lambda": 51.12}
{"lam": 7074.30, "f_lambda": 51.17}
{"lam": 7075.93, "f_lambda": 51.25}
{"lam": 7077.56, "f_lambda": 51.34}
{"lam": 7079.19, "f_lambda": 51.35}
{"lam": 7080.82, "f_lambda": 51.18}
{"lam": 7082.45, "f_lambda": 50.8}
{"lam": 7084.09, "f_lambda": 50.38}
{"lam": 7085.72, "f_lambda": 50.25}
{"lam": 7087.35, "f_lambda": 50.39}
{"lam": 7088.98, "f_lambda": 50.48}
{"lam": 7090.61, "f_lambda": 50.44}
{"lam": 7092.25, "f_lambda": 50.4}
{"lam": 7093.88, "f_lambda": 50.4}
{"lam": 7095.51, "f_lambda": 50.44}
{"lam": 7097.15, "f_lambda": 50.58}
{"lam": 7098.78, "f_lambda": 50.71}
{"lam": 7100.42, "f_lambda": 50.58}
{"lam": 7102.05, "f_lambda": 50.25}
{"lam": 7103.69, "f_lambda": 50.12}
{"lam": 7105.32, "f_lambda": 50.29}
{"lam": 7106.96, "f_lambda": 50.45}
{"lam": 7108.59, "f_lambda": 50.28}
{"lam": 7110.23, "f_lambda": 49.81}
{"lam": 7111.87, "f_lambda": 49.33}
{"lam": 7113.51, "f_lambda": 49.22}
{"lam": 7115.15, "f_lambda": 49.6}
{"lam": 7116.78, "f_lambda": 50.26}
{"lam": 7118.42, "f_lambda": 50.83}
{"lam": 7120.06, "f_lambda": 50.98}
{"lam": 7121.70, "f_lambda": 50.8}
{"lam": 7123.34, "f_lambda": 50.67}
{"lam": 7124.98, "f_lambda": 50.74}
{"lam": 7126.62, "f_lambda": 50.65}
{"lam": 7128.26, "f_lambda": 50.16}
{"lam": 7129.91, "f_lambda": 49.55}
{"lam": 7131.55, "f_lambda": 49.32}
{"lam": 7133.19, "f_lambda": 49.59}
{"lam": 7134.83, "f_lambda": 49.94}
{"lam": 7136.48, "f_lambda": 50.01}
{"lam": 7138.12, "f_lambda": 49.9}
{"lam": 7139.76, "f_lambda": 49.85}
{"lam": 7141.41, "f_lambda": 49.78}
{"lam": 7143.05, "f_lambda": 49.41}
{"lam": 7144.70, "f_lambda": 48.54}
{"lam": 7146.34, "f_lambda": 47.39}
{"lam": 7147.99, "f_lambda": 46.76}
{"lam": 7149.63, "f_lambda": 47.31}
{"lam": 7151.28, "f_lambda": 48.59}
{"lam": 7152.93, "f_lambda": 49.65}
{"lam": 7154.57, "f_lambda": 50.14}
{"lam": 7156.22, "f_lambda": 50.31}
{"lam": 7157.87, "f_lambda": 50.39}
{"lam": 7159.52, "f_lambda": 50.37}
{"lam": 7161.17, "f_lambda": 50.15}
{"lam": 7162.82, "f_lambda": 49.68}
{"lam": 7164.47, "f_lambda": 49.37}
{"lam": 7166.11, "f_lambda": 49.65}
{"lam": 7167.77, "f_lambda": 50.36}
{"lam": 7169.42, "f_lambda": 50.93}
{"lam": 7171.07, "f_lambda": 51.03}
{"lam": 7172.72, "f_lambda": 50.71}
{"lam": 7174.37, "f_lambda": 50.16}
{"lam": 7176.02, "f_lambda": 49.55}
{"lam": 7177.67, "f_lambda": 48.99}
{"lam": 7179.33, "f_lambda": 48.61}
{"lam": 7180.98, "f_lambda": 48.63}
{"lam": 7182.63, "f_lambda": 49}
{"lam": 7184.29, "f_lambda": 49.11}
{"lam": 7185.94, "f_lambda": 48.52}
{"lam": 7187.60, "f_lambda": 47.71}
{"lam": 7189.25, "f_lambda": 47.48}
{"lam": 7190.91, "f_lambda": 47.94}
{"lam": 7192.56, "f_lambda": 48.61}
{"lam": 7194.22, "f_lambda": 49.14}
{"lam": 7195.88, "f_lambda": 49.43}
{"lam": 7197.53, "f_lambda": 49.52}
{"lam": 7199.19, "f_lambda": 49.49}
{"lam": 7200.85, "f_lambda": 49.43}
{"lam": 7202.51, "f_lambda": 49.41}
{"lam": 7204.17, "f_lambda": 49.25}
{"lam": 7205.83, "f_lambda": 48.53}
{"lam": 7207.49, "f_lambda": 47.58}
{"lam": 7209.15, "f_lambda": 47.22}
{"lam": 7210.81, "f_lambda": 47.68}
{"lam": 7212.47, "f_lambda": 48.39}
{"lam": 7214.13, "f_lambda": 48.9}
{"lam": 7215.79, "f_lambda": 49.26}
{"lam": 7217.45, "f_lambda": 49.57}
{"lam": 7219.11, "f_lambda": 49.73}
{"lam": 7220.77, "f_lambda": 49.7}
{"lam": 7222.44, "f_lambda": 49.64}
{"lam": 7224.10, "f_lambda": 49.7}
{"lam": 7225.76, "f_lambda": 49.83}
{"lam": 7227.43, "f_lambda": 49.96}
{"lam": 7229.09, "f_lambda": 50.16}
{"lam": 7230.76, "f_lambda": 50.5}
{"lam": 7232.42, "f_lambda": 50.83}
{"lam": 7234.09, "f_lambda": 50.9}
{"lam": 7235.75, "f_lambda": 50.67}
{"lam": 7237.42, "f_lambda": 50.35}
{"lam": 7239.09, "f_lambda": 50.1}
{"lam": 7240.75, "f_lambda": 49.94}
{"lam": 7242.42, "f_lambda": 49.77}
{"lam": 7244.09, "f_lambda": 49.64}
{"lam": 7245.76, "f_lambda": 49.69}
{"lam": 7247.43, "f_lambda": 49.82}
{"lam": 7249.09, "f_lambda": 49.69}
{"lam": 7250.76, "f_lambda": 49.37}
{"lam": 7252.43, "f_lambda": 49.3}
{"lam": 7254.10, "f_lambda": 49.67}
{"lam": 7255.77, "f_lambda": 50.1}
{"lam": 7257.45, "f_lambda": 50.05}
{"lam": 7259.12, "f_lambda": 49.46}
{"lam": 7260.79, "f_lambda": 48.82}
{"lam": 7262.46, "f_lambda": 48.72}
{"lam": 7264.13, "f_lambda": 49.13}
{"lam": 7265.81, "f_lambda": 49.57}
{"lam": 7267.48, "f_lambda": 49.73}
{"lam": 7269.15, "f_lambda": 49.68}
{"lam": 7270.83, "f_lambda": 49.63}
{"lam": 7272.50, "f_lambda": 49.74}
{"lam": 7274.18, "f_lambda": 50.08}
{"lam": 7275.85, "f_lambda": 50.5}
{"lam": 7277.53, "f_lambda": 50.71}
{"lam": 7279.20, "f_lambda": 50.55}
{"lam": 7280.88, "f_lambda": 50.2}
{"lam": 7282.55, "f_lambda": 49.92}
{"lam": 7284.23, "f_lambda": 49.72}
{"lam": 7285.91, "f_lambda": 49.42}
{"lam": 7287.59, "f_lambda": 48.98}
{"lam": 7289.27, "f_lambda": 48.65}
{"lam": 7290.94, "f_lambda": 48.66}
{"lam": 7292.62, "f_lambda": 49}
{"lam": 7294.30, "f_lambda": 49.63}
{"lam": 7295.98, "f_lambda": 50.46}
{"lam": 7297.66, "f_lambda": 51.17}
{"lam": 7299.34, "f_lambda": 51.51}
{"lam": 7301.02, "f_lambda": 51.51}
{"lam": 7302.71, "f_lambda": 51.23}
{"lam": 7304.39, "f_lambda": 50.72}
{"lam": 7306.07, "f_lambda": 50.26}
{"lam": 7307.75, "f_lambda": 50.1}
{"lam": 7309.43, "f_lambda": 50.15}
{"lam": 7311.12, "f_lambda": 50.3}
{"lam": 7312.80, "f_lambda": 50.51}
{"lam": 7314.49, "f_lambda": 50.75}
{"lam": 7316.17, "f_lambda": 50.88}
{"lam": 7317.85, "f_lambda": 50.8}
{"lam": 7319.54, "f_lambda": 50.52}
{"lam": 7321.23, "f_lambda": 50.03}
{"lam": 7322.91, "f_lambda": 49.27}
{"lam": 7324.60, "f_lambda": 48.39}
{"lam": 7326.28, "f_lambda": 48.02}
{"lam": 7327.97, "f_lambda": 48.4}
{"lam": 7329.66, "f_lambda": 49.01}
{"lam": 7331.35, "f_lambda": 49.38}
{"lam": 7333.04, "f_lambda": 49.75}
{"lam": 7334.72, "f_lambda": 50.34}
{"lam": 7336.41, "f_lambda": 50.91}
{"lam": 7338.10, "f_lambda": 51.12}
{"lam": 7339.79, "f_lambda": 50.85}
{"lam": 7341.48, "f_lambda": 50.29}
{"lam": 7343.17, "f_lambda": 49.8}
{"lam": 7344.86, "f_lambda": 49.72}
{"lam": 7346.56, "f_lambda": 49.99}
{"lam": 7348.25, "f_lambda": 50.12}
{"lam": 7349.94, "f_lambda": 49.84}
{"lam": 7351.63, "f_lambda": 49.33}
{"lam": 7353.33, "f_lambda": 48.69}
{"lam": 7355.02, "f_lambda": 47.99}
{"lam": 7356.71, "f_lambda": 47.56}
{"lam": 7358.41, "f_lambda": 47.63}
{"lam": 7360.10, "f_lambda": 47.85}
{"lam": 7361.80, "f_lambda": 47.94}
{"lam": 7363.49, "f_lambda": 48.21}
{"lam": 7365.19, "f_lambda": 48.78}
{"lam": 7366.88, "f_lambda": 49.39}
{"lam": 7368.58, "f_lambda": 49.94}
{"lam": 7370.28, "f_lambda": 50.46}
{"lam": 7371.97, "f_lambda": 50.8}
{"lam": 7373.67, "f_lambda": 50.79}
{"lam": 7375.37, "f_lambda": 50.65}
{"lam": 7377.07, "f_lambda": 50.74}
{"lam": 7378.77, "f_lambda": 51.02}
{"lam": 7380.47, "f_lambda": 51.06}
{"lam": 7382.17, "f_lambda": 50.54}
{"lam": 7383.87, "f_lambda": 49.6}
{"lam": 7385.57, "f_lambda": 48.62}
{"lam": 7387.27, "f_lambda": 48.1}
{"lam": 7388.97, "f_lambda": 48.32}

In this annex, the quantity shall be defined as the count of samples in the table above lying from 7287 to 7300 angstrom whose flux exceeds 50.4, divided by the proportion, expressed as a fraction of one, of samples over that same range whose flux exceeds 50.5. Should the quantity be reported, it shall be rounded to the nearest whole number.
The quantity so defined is 12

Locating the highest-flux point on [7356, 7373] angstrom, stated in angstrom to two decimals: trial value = 7371.97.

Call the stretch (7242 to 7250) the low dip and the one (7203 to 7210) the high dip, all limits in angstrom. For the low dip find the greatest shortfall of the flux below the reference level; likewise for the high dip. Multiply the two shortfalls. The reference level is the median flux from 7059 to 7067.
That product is 2.3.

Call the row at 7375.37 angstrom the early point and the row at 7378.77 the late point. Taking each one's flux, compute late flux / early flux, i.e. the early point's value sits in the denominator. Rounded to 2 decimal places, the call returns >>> 1.01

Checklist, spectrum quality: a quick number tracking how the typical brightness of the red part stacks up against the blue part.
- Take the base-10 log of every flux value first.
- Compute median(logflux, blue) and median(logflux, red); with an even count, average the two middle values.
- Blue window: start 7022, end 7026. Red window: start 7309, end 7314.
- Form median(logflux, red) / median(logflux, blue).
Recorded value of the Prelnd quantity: 1.00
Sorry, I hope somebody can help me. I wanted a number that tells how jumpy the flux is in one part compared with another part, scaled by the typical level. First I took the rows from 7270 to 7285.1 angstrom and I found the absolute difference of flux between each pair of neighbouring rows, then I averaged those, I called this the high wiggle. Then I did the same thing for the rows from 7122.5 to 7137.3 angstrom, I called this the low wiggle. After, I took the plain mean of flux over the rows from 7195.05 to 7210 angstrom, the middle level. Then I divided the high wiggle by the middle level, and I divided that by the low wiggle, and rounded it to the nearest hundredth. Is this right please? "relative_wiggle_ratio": 0.02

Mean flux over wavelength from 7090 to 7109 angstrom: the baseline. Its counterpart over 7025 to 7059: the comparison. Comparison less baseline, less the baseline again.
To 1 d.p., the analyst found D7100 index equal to -49.9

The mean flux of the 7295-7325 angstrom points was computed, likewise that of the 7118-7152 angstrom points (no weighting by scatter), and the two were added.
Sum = 100.0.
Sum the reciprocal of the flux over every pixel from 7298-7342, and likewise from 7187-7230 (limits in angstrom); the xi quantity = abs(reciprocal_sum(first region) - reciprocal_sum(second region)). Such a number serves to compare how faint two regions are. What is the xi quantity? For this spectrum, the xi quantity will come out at 0.013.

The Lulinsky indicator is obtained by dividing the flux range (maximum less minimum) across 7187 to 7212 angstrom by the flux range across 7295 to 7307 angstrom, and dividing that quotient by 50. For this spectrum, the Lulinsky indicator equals 0.037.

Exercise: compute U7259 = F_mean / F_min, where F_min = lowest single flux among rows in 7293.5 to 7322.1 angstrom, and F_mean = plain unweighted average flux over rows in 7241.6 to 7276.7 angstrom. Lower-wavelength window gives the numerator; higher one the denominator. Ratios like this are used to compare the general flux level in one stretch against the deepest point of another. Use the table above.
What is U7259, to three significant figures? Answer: 1.00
